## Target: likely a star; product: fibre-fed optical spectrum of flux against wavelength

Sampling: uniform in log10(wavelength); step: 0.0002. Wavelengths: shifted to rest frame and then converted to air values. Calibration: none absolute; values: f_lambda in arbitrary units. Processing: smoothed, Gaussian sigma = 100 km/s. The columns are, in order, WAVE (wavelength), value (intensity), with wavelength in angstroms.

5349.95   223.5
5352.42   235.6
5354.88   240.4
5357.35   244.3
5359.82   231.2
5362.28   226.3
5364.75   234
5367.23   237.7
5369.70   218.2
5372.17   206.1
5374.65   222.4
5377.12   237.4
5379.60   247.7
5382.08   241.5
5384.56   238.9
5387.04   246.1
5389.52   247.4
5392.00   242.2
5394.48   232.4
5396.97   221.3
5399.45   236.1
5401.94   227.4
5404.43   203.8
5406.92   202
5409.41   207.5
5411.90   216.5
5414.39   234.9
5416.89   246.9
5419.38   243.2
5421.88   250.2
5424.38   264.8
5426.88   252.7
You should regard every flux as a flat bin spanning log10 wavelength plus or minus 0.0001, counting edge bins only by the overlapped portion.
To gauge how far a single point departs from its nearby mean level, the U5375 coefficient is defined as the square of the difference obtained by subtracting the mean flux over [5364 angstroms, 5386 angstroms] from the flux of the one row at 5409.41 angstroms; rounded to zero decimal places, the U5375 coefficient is 578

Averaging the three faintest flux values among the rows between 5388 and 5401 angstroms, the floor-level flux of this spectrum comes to 230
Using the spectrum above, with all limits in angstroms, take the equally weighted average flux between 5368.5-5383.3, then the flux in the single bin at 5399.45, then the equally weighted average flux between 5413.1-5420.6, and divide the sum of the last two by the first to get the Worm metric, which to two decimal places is 2.09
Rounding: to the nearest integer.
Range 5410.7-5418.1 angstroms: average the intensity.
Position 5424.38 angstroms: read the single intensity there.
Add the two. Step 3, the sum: 498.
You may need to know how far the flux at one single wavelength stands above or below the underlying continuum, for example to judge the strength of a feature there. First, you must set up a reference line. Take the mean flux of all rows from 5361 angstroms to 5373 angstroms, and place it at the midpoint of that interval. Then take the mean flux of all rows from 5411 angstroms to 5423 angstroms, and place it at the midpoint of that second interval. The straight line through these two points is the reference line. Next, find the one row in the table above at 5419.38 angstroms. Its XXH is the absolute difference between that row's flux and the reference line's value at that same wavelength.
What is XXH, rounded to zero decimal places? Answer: 4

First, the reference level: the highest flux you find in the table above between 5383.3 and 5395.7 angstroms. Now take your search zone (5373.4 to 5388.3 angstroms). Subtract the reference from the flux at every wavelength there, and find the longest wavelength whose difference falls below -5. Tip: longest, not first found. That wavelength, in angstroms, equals 5384.56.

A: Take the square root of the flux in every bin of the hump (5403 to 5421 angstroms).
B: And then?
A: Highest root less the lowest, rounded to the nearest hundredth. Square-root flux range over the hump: 1.50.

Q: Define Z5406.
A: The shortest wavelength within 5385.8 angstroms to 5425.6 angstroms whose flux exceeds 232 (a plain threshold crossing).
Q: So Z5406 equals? 5387.04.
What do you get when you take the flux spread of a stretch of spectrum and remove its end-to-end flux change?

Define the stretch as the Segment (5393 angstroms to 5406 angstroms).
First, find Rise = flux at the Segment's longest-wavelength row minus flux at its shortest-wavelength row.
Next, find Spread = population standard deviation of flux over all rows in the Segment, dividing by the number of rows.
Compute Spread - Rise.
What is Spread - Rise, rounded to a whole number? 40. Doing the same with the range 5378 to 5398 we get 35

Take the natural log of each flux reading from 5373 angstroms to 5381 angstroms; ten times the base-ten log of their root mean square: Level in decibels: 7.37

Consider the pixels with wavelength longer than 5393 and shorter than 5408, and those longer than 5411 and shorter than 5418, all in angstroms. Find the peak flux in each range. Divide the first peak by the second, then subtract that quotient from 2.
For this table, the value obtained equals 1.04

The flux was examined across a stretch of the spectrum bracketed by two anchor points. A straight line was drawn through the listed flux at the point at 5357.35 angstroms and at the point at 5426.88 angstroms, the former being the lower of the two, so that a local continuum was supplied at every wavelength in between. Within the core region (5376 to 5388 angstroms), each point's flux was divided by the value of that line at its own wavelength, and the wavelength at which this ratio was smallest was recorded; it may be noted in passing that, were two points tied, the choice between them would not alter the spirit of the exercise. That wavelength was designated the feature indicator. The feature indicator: 5377.12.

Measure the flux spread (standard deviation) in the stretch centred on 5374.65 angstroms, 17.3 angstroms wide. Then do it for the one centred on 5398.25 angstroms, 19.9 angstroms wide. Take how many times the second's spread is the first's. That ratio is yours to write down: 1.1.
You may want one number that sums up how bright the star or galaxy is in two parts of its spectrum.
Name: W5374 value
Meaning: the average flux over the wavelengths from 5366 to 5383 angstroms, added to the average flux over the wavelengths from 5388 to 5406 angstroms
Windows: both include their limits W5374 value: 460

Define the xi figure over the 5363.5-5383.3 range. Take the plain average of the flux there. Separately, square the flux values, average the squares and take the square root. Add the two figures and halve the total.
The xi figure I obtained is 231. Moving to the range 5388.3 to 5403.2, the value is 235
